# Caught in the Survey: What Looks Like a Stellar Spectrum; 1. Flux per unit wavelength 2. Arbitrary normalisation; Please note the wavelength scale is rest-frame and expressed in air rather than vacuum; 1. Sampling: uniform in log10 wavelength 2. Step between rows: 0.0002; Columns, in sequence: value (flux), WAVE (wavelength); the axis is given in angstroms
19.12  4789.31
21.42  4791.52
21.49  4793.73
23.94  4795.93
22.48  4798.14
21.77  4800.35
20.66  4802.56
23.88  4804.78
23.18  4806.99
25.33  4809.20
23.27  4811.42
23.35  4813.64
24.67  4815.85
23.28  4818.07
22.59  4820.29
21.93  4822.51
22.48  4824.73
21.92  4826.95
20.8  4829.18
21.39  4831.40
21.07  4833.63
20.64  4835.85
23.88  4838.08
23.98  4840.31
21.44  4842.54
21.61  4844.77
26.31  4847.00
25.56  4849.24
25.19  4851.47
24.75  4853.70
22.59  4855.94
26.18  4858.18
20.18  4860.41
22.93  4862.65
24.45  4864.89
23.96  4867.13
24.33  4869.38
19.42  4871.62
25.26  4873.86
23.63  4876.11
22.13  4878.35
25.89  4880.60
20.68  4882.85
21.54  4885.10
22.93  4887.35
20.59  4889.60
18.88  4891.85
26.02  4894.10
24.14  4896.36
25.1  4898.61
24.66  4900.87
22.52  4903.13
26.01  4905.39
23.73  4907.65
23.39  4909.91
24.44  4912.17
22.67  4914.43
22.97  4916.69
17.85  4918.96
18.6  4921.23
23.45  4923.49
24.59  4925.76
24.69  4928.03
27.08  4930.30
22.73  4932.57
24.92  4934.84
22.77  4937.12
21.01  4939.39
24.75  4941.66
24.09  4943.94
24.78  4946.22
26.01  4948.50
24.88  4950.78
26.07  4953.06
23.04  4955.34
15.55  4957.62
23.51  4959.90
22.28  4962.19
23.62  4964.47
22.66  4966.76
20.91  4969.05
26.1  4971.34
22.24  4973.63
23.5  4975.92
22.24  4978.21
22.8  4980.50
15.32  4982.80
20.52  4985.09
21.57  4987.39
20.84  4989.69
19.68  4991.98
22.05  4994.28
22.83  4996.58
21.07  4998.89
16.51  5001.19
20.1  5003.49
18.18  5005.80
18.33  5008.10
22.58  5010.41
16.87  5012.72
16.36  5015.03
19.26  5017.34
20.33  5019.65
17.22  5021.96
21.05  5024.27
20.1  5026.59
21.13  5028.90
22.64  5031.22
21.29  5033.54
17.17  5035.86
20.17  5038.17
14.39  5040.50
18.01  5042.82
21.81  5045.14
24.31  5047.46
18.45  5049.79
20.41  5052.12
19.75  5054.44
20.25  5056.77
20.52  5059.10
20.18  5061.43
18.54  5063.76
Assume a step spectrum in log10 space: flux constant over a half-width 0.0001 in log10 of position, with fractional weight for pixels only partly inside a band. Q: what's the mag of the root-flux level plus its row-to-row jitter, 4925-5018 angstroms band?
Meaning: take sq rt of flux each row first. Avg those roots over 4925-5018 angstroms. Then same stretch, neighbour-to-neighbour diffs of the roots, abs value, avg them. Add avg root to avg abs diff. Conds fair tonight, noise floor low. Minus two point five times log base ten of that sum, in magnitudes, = -1.74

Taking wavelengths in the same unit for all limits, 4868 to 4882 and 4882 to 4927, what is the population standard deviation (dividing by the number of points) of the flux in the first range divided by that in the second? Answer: 0.93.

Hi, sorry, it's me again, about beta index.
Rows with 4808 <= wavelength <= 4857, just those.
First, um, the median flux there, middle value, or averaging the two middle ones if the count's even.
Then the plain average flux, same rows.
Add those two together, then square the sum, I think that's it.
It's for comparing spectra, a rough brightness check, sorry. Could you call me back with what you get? 2118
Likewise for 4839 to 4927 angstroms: 2192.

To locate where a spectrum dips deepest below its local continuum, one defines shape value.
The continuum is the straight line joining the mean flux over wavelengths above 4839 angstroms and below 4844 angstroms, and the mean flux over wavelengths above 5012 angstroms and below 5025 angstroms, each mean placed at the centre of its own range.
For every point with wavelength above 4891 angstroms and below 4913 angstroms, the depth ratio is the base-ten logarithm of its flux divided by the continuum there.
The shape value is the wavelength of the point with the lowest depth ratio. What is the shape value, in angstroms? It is 4891.85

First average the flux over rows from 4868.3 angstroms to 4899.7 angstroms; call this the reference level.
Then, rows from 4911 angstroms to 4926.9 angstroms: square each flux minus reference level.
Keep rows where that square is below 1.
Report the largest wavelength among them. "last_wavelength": 4923.49 angstroms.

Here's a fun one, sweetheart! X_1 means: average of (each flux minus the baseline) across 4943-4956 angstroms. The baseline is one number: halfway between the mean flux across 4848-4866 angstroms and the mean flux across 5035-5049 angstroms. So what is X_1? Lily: 3.2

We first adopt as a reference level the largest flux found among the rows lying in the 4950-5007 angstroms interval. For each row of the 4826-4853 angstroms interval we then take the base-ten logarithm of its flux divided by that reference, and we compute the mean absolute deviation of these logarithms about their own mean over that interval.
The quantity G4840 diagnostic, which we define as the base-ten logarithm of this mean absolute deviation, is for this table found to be -1.47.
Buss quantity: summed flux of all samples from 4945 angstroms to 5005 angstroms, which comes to 571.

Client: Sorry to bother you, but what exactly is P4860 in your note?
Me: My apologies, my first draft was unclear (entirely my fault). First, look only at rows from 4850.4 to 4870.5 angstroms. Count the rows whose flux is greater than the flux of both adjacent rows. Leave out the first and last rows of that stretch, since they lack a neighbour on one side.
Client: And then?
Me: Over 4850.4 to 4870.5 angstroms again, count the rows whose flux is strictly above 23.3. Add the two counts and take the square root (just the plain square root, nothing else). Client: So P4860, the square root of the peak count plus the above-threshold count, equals 2.83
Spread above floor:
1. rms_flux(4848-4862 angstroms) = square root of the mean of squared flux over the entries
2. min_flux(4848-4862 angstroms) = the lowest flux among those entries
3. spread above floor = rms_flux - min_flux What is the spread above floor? 4.0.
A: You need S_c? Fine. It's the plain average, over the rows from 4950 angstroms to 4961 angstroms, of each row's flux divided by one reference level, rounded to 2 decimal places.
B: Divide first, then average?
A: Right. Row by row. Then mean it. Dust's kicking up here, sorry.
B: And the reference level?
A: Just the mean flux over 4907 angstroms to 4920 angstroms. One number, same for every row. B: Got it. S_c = 1.00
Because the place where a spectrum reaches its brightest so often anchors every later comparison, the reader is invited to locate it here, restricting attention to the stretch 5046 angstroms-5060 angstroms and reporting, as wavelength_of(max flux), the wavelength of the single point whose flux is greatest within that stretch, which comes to 5047.46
